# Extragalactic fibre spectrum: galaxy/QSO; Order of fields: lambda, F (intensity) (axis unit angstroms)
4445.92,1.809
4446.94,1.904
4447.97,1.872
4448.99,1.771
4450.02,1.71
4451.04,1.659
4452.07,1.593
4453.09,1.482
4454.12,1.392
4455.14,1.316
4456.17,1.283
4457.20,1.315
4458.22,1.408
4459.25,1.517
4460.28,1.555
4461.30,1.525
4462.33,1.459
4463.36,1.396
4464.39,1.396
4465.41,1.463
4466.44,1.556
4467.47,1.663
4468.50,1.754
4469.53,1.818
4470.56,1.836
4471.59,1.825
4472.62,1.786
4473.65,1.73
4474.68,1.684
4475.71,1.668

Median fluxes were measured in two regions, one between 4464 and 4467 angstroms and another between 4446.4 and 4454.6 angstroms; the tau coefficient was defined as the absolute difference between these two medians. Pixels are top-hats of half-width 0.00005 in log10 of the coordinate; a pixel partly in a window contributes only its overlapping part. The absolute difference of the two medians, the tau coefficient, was 0.22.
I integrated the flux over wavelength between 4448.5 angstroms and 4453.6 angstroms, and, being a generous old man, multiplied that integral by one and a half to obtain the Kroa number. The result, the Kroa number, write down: 12.6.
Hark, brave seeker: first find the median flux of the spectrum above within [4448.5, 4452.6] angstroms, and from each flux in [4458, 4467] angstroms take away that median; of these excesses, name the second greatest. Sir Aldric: -0.13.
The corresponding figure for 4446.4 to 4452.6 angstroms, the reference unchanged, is 0.19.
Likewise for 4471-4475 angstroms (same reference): 0.10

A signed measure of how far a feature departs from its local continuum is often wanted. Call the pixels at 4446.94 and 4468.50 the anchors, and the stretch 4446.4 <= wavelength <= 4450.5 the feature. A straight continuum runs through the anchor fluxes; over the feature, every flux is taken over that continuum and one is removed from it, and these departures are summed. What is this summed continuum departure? -0.2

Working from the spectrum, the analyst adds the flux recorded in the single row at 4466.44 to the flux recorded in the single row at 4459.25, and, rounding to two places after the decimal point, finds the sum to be 3.07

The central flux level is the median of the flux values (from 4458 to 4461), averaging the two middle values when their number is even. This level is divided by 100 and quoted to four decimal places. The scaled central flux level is 0.0152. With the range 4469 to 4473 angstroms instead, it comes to 0.0182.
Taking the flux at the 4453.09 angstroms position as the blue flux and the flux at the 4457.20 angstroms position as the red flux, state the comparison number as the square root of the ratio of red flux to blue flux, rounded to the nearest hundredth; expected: 0.94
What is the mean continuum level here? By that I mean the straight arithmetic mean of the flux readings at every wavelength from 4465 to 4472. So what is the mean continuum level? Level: 1.70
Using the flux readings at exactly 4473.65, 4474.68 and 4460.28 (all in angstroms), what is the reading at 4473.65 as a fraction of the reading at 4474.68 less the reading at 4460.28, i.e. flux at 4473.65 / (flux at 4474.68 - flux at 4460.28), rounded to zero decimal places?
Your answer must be 13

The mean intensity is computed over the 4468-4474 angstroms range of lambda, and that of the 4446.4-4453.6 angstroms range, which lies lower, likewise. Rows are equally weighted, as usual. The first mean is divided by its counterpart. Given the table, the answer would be 1.046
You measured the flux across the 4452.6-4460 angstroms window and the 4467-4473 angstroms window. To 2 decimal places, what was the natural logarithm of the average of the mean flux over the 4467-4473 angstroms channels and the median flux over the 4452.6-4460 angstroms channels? 0.46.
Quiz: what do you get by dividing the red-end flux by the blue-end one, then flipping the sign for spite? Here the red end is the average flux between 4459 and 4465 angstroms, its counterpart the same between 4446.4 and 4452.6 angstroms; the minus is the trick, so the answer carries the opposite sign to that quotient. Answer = -0.84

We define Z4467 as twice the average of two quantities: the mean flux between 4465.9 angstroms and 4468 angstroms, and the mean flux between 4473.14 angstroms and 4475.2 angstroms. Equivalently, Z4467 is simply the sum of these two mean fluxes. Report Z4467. 3.3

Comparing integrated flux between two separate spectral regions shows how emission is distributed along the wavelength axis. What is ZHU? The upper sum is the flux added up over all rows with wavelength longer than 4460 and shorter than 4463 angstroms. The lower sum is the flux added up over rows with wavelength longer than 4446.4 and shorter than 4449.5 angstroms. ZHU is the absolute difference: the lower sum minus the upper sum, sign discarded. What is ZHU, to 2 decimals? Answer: 1.01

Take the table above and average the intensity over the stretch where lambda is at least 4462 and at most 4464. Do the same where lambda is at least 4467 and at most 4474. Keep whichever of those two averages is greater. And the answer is 1.77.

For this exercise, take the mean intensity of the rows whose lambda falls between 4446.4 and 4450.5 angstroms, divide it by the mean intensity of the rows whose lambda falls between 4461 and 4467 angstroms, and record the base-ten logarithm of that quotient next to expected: 0.093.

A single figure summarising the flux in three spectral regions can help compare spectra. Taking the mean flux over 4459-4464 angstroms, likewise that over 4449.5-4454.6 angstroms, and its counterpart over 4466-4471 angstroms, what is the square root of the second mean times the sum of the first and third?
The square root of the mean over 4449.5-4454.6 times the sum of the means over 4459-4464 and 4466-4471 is 2.24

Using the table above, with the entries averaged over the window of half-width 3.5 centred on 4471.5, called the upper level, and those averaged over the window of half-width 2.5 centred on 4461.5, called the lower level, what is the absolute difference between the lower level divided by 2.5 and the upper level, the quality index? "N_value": 1.18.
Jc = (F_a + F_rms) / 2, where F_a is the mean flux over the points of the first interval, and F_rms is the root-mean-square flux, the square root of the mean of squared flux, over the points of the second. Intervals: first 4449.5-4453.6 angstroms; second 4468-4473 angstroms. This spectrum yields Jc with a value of 1.71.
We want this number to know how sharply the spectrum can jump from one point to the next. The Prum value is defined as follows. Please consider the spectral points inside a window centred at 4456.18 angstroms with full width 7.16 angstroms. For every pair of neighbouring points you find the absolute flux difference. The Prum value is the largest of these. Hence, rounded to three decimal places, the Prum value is 0.109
